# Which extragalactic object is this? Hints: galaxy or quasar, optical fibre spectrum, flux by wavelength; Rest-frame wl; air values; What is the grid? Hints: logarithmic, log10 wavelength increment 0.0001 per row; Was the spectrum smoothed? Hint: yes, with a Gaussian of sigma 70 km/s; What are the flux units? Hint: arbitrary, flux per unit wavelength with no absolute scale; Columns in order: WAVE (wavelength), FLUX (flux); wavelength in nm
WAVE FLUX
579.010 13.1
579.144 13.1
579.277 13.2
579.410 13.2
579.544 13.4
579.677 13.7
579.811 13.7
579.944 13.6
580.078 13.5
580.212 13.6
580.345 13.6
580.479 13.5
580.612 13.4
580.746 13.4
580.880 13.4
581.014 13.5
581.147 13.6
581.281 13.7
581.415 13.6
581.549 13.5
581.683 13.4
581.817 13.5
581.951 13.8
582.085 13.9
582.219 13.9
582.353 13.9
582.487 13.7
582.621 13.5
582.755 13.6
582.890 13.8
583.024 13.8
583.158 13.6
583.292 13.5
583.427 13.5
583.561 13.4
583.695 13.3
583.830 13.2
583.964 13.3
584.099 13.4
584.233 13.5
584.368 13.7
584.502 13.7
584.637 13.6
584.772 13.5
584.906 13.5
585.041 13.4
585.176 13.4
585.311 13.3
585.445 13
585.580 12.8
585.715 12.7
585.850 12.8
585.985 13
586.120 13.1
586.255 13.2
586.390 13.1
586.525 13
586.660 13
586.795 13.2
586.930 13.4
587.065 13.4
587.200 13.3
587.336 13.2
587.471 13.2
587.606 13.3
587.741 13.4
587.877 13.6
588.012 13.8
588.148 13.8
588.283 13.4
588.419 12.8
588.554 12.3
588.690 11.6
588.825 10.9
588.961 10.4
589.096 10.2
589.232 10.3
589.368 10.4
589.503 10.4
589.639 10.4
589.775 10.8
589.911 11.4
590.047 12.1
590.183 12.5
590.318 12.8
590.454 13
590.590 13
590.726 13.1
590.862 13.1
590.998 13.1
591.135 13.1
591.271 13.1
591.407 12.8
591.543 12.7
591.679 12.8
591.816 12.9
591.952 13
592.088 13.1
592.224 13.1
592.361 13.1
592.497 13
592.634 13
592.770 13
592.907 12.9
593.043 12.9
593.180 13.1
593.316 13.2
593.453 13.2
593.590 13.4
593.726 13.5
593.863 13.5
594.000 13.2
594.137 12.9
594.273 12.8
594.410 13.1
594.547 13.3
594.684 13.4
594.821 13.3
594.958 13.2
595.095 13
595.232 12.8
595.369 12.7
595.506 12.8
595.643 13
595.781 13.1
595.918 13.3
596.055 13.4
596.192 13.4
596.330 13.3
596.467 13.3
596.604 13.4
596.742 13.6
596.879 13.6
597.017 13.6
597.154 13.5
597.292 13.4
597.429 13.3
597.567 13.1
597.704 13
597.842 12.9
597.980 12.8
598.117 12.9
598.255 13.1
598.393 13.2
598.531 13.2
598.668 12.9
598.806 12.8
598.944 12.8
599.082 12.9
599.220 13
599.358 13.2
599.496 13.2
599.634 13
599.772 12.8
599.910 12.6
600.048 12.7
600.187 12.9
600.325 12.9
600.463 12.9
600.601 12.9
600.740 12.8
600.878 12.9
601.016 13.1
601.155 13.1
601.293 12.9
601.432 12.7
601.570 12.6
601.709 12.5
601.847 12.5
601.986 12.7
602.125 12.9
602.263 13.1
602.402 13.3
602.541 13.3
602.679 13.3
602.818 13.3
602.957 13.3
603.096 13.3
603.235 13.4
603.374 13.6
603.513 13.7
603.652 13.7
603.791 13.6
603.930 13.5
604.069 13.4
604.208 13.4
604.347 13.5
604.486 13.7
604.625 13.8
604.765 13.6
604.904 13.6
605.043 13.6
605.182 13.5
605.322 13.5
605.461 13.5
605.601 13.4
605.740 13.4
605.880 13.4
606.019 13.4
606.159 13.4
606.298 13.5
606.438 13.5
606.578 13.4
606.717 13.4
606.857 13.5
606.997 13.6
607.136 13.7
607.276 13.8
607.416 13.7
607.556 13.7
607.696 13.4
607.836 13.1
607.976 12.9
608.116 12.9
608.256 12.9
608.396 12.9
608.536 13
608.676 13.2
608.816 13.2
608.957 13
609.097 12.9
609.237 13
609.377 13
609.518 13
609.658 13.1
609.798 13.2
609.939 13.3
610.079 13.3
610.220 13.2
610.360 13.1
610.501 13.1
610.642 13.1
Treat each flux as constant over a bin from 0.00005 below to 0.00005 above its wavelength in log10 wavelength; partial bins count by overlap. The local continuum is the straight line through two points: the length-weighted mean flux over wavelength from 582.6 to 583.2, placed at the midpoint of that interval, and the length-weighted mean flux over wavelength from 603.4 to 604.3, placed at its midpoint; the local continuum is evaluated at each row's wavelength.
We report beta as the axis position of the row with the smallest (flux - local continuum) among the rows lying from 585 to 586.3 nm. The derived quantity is 585.715 nm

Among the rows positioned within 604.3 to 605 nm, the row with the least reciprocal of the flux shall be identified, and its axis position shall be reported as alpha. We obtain 604.625 nm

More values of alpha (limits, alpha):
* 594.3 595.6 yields 594.684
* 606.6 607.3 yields 607.276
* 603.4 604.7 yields 604.625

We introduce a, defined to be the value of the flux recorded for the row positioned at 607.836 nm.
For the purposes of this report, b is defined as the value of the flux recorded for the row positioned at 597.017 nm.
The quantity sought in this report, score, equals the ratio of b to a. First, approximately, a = 13.1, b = 13.6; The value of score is 1.04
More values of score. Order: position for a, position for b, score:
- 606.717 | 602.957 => 0.99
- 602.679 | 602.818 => 1.00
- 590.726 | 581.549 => 1.03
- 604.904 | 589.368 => 0.76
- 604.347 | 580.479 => 1.00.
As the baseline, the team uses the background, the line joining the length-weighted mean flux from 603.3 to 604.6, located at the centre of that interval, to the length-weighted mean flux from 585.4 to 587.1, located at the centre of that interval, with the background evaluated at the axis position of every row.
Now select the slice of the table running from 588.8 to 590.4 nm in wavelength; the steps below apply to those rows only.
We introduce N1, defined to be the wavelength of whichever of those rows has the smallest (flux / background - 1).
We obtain 589.096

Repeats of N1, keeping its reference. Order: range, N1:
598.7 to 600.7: 599.910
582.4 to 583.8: 583.695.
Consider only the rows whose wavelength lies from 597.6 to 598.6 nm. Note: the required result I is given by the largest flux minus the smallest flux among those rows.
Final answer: 0.4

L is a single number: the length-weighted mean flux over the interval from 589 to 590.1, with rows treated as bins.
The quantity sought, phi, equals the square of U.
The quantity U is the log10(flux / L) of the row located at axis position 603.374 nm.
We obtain 0.0107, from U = 0.103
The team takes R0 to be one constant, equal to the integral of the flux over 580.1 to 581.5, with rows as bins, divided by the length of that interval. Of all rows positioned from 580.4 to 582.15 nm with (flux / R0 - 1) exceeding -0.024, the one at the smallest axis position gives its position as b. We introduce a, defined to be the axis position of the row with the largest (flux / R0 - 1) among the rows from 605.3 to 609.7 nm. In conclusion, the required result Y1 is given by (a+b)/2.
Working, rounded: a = 607.276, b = 580.479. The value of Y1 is 593.88 nm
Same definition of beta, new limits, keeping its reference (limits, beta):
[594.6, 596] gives 595.369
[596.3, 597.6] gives 597.567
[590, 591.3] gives 590.047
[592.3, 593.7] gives 592.907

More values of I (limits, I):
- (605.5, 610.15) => 0.9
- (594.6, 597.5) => 0.9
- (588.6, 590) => 1.4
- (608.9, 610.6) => 0.4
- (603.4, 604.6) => 0.3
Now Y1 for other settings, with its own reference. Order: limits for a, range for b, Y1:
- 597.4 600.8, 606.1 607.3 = 601.79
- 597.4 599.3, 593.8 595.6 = 595.65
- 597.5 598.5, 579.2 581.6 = 588.97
